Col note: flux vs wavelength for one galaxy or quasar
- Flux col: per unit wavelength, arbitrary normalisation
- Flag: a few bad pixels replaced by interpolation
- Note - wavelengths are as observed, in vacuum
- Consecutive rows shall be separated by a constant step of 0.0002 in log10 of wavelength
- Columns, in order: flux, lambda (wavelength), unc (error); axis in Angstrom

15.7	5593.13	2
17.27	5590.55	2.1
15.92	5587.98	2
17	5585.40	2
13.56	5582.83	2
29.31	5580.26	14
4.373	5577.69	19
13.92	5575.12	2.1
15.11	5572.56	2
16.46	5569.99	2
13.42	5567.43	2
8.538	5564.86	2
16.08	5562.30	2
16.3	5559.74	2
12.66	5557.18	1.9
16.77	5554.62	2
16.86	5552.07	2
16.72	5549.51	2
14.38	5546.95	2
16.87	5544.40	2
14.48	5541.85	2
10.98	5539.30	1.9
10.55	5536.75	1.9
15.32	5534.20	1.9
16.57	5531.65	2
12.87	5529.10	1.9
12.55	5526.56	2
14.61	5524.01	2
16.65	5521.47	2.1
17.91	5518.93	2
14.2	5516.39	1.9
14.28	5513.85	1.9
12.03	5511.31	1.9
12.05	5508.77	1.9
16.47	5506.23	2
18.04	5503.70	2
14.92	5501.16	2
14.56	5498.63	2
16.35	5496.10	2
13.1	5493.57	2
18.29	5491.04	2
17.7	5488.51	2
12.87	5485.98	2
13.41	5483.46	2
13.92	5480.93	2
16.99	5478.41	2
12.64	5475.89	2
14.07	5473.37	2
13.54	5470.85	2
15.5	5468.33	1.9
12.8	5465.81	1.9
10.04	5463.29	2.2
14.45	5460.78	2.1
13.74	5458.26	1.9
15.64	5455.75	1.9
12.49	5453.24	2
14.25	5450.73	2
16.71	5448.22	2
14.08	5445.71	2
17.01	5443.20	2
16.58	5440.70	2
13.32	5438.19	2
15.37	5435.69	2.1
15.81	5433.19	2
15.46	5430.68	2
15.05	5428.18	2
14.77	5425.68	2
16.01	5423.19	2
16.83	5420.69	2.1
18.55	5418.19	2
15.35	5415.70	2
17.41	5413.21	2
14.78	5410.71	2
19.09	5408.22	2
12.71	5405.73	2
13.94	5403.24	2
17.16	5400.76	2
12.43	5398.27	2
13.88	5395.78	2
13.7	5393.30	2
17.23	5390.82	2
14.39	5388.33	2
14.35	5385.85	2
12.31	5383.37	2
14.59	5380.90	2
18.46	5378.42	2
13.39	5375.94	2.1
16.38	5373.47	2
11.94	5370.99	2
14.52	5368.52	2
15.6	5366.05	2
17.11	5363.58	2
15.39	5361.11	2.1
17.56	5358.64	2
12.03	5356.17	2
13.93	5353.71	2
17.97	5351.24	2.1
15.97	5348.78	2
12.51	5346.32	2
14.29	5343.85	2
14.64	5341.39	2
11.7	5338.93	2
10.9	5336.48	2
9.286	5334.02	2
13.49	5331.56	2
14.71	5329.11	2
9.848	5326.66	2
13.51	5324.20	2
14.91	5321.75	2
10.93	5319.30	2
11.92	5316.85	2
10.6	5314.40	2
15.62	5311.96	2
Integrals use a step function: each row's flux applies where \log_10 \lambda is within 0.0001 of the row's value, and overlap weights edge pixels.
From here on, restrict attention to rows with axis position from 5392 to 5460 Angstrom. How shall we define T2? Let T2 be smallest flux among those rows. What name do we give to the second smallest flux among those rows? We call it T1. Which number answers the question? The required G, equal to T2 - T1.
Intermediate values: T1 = 12.49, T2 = 12.43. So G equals -0.06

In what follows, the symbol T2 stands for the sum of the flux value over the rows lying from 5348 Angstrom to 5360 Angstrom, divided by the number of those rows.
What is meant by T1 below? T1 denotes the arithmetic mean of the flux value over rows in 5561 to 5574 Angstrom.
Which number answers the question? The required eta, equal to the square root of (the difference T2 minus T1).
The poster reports 1.25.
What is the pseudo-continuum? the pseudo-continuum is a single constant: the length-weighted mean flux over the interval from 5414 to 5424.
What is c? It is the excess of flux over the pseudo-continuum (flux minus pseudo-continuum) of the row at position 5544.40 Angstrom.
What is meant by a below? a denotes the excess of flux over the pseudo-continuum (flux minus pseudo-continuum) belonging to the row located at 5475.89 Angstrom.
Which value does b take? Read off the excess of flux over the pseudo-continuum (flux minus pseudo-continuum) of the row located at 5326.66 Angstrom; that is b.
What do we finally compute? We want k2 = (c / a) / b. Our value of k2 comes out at 0.00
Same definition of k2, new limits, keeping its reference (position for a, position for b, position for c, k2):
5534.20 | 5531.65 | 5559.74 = -1.76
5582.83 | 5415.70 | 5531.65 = -0.04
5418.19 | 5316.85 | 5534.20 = 0.16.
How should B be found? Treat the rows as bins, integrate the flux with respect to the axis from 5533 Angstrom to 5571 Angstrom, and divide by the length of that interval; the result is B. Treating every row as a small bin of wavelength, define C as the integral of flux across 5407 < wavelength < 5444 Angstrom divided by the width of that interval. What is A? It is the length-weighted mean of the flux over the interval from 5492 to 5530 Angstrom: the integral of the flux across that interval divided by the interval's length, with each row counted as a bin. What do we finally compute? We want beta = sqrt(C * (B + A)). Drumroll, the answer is 21.7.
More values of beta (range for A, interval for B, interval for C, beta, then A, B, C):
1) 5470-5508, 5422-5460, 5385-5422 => 21.6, 15.1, 15.08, 15.5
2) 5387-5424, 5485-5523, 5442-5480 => 21.0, 15.6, 15.31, 14.3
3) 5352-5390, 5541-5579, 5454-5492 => 20.4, 14.9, 14.20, 14.3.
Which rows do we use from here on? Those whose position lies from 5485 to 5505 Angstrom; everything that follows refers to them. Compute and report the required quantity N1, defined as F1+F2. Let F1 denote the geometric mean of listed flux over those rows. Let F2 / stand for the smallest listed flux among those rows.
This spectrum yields 28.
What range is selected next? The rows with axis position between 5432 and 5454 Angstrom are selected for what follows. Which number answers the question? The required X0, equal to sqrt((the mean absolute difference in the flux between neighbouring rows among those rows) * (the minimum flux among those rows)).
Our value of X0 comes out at 4.99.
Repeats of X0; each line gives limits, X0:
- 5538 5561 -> 5.07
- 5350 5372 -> 5.54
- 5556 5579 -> 4.14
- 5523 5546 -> 4.93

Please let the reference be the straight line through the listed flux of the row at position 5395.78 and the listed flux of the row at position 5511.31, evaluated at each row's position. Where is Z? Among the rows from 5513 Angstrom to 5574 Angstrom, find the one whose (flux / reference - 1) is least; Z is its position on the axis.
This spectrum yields 5564.86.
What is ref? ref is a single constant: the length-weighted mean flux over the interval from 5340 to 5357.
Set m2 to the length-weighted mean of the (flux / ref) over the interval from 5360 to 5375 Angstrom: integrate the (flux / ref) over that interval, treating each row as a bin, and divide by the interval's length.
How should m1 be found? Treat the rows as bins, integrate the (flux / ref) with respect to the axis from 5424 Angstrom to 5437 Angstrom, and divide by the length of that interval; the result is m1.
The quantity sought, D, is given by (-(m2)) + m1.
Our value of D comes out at 0.01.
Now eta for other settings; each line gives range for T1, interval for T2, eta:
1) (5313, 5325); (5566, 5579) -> 0.53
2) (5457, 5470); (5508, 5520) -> 0.89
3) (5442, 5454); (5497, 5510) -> 0.55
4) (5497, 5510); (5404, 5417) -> 0.81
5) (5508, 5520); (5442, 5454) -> 0.90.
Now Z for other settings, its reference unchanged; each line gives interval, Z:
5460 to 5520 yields 5463.29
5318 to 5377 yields 5334.02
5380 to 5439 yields 5383.37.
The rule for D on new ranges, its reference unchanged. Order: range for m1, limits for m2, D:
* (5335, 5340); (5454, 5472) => -0.17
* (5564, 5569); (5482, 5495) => -0.25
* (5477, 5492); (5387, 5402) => 0.05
